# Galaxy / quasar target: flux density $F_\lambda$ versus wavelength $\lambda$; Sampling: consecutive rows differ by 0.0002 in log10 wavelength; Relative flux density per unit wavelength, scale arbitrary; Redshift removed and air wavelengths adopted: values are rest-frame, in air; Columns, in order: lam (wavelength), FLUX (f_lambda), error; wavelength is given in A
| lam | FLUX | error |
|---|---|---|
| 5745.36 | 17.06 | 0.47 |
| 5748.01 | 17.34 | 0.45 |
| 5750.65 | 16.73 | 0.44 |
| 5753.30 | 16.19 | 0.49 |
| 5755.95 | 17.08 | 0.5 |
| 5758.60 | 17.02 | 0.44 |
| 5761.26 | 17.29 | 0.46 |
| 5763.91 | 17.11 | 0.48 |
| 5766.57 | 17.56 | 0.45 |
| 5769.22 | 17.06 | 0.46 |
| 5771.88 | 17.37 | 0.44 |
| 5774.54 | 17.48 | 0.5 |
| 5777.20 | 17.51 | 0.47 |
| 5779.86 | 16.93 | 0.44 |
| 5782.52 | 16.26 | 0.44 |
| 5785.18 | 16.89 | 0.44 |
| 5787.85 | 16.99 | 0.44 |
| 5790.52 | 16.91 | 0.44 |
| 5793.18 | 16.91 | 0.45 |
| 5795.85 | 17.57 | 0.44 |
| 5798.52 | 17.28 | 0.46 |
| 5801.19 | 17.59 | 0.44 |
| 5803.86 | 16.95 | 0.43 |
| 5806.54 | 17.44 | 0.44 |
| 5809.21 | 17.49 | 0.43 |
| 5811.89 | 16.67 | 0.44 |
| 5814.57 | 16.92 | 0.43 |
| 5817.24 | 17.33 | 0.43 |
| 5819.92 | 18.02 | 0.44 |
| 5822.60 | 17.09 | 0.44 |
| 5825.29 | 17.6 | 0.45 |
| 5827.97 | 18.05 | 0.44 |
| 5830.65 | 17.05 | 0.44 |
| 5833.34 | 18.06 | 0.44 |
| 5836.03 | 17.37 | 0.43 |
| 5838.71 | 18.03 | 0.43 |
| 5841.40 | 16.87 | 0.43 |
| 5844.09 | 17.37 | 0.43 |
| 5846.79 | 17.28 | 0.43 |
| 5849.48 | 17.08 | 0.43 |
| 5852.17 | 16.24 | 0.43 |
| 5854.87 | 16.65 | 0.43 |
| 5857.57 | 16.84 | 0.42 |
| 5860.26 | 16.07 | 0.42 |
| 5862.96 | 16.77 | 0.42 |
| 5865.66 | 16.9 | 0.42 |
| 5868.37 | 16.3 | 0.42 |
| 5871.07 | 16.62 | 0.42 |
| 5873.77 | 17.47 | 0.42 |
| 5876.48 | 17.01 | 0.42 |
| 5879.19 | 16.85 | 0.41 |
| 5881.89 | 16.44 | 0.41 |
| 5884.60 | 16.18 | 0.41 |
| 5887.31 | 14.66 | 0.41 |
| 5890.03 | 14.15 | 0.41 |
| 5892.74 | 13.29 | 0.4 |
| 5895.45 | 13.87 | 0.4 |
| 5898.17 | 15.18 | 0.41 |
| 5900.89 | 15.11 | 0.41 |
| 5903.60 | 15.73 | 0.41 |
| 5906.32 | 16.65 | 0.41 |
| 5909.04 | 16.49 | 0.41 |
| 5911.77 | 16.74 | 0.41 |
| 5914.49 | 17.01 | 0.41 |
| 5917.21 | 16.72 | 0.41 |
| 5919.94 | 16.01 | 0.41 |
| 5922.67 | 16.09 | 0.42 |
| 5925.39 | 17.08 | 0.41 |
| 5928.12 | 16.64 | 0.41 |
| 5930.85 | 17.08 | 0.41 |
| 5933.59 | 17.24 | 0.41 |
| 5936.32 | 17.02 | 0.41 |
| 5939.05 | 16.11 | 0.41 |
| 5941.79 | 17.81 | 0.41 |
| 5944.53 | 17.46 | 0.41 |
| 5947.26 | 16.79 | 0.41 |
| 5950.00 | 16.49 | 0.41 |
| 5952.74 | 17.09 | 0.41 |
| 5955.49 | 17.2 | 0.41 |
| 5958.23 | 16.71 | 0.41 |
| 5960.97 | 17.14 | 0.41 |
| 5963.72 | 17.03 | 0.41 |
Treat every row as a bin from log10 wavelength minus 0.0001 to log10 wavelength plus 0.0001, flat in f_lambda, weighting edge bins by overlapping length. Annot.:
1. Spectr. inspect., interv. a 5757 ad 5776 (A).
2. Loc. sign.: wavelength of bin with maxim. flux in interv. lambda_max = 5766.57 A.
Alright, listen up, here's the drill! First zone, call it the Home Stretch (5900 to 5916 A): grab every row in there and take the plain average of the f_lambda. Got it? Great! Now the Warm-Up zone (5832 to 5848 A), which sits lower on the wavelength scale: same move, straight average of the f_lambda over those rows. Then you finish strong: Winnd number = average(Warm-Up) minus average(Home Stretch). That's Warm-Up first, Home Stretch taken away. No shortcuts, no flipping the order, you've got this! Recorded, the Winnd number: 1.2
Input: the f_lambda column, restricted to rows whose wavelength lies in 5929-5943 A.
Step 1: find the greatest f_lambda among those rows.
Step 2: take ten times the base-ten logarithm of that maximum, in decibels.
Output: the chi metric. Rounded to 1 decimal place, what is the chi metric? 12.5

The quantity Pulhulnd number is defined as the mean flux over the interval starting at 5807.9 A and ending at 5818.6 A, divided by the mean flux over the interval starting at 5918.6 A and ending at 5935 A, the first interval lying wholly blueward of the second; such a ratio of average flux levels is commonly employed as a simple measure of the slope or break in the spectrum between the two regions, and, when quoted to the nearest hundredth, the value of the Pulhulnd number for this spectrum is 1.02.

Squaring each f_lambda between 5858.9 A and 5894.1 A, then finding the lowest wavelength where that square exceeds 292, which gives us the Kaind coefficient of 5873.77 A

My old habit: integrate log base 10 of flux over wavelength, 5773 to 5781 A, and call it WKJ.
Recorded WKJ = 9.9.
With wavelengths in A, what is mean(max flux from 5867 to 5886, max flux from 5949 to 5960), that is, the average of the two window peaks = 17.3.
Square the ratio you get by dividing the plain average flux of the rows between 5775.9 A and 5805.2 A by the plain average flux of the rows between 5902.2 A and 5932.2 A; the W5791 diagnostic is 1.06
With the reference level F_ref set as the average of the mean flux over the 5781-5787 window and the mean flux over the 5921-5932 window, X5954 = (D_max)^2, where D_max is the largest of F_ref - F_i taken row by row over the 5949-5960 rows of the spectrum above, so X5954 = 0.03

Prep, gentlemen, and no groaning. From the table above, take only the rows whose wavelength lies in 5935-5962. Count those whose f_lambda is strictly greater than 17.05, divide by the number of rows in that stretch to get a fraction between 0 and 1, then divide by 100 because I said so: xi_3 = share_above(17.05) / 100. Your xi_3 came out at 0.0050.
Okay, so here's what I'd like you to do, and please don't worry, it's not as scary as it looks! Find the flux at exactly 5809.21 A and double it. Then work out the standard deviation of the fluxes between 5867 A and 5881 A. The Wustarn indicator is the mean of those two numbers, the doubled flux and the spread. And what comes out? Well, 17.7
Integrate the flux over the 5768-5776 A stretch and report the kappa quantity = 138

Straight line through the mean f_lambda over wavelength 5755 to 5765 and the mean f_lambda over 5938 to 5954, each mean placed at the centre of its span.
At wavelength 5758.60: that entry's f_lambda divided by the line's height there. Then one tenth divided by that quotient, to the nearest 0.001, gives 0.101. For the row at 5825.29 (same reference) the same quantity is 0.097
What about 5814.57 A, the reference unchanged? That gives 0.101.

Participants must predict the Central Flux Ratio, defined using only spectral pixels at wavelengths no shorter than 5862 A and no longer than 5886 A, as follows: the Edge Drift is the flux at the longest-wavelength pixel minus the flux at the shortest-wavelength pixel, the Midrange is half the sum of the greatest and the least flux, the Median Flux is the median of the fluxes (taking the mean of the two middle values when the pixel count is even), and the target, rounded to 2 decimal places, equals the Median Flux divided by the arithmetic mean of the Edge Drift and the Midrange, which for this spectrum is 2.07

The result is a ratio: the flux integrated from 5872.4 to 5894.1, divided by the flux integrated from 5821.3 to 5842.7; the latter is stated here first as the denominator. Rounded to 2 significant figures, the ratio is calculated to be 0.91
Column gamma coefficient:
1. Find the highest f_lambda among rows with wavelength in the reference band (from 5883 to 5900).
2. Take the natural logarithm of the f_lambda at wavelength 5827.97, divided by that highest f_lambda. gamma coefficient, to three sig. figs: 0.109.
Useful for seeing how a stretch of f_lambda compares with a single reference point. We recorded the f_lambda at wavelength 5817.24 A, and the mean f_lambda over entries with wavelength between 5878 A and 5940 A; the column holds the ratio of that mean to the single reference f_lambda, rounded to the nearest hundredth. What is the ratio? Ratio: 0.92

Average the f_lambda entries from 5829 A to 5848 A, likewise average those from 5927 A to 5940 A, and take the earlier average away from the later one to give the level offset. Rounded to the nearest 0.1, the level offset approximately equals -0.6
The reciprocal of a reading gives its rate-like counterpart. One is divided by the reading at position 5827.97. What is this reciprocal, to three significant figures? 0.0554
